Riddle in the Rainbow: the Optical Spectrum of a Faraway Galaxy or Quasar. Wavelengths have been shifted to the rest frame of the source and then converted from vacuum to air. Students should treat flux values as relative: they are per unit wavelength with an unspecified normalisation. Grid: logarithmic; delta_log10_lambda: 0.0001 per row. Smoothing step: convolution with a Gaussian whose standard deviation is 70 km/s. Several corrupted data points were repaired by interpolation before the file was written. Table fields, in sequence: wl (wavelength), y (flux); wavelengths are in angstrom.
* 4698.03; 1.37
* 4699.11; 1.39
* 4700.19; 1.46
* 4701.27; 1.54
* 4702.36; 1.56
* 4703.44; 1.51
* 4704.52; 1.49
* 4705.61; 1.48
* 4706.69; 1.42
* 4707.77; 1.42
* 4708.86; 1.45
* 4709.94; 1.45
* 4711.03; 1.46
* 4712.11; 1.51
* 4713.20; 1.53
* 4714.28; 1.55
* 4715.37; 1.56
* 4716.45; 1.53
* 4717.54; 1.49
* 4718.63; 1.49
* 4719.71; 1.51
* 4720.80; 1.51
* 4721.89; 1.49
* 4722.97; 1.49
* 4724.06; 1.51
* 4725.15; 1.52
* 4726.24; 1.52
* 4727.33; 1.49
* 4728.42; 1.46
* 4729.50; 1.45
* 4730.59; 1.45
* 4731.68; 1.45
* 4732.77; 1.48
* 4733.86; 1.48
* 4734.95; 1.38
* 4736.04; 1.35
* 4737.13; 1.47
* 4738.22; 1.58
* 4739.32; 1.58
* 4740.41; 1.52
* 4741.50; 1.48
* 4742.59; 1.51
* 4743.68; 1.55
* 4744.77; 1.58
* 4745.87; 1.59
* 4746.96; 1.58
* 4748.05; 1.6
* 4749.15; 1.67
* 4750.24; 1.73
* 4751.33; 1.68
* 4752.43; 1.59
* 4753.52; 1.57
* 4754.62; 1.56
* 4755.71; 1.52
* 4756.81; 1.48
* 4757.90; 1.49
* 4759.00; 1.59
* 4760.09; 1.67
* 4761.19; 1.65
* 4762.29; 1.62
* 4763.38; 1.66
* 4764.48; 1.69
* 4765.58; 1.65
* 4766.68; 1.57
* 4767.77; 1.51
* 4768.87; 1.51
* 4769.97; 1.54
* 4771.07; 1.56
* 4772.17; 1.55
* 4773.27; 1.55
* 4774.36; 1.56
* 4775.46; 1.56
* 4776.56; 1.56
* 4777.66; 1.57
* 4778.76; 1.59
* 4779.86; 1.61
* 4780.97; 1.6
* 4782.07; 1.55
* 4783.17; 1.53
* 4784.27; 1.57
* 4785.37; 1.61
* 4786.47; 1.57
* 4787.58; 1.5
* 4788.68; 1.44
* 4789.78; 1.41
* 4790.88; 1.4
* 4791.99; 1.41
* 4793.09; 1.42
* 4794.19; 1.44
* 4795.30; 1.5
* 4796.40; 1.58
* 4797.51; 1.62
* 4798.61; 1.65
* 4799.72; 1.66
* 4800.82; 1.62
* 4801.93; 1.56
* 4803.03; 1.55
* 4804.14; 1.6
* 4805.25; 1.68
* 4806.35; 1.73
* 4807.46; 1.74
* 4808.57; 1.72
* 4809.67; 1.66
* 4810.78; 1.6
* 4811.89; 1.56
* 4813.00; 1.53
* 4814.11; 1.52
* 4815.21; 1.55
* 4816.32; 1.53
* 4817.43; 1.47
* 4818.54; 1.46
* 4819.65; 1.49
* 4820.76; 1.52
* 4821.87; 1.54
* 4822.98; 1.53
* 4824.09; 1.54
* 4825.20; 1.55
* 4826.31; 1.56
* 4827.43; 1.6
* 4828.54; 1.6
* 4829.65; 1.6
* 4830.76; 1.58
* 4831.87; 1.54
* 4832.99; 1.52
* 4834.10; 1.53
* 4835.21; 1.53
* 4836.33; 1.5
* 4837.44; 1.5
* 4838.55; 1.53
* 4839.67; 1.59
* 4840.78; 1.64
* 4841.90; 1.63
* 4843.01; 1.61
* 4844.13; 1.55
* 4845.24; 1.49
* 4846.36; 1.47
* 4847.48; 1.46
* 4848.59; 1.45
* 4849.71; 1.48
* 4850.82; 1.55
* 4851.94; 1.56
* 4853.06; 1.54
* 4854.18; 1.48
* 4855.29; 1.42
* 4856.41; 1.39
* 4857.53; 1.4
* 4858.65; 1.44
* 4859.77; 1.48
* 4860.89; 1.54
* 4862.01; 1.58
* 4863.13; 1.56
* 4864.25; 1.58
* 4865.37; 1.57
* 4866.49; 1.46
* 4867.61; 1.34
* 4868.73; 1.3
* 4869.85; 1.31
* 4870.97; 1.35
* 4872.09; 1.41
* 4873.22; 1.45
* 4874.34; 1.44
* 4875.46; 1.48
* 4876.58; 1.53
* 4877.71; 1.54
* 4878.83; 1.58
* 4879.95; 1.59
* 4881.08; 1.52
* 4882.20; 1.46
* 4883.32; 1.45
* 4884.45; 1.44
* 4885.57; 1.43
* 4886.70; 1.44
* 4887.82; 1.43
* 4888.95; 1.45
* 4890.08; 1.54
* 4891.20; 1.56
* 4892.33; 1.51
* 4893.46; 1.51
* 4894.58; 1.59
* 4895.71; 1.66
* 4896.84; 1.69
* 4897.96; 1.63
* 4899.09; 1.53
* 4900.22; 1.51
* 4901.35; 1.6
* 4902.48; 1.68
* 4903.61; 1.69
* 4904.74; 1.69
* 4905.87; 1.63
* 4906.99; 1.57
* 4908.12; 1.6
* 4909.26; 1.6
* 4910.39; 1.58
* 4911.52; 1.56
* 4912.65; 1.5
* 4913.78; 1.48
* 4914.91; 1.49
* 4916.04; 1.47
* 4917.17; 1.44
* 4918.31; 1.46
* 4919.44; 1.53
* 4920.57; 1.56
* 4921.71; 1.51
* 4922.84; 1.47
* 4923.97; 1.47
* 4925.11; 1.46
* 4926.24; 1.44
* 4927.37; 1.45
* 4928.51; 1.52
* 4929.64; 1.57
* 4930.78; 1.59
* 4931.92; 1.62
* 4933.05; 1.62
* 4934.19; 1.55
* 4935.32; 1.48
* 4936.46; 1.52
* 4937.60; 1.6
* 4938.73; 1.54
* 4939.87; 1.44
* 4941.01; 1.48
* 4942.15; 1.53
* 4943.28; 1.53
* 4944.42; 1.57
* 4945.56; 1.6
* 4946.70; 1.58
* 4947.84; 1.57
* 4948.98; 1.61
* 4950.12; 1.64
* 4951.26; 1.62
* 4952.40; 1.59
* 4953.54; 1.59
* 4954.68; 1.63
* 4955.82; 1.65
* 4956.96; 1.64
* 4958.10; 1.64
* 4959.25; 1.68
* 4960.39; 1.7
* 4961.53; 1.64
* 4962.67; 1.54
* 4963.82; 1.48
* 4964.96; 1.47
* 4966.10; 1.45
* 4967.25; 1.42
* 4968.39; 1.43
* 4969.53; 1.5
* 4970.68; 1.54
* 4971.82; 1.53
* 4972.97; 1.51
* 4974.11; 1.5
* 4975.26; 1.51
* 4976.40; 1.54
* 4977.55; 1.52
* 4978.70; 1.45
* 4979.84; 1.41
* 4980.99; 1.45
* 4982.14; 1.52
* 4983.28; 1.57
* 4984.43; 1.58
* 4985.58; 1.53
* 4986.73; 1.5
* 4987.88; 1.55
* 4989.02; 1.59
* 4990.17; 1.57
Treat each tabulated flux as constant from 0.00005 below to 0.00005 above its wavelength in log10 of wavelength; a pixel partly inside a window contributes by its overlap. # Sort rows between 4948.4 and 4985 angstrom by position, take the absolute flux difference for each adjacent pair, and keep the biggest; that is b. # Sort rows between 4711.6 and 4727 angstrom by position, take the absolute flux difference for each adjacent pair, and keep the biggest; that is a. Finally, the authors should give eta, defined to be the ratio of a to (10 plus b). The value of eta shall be 0.0040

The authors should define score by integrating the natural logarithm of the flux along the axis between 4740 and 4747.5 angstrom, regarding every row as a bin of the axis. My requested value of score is 3.3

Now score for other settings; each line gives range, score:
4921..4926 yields 1.9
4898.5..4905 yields 3.1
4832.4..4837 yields 1.9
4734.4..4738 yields 1.2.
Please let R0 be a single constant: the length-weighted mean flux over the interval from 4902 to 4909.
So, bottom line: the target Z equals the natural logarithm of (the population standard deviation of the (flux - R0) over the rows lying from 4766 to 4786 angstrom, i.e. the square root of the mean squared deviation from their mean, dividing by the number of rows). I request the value -3.57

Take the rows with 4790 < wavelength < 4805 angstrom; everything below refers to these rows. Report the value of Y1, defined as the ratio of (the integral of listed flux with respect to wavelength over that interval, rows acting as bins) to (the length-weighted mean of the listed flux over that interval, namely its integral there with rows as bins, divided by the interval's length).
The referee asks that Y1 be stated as 15.0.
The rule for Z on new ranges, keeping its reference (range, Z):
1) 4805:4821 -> -2.37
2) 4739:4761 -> -2.70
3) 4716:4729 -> -3.99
